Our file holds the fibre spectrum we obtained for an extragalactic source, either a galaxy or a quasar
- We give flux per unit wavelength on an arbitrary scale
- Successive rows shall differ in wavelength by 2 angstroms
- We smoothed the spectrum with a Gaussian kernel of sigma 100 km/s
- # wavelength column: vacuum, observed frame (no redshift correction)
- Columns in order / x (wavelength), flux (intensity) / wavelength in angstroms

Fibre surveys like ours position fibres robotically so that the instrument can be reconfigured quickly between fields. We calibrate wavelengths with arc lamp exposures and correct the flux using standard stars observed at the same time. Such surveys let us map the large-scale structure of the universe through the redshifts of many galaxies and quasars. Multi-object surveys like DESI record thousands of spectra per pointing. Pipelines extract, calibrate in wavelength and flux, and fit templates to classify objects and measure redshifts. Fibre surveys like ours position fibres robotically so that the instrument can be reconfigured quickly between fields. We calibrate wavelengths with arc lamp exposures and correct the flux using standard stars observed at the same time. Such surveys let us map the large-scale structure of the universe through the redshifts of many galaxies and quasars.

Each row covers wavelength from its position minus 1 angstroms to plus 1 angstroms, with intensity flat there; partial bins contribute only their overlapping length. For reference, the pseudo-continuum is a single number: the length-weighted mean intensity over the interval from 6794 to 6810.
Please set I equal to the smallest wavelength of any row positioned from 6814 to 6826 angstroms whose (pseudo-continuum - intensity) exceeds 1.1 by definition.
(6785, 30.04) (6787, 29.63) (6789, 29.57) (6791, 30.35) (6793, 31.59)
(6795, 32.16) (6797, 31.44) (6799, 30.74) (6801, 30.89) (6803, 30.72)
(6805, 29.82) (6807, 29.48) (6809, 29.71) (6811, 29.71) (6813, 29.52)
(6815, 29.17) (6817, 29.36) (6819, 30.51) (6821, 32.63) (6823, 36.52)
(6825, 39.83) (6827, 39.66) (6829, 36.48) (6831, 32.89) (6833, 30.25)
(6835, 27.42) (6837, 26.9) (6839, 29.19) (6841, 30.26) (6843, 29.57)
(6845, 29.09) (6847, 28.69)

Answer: 6815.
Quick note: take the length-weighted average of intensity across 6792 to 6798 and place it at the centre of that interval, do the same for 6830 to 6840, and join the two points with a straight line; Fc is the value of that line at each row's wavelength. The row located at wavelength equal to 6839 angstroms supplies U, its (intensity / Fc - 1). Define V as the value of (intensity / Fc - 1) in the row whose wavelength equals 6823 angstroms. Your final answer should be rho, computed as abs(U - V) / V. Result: 1.0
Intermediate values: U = 0.003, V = 0.22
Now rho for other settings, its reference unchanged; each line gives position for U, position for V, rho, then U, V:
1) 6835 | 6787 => -0.2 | -0.065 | -0.08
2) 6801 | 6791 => -0.7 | -0.015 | -0.05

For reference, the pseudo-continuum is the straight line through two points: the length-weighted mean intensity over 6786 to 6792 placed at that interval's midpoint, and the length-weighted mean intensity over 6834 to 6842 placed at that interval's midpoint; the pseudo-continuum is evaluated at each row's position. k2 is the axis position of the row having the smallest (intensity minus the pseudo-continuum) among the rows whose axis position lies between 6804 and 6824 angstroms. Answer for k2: 6815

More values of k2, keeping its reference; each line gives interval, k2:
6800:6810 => 6807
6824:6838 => 6837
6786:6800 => 6789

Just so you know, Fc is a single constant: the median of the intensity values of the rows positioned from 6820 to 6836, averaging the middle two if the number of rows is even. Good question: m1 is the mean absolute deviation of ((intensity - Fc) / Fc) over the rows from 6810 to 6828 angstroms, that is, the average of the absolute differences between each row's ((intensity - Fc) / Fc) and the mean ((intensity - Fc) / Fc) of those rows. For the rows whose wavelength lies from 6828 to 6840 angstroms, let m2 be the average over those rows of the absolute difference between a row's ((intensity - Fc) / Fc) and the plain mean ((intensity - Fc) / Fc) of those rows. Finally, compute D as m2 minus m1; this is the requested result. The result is -0.03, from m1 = 0.109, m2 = 0.08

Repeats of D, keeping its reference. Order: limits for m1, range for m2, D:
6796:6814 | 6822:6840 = 0.11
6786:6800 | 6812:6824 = 0.04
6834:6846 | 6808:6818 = -0.03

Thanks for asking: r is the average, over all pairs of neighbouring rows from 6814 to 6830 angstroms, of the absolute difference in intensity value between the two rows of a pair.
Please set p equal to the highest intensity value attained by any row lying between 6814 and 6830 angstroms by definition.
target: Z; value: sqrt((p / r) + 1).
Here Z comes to 4.6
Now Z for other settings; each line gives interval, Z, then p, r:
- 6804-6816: 11.6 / 29.82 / 0.2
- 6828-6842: 4.2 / 36.48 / 2.2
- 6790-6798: 6.3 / 32.16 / 0.8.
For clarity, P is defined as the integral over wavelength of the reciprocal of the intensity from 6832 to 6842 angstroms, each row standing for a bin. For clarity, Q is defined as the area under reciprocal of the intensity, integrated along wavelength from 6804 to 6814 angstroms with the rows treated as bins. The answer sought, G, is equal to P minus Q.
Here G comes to 0.01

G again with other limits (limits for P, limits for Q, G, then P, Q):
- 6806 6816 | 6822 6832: 0.07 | 0.339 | 0.271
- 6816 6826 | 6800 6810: -0.03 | 0.300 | 0.332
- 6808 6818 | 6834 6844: -0.01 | 0.339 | 0.350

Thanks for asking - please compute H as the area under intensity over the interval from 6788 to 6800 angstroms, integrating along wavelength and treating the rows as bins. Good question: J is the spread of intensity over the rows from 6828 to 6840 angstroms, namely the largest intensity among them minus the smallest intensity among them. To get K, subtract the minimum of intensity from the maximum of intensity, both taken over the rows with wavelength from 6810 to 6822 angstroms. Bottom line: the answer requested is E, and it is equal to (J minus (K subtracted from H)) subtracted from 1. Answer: 360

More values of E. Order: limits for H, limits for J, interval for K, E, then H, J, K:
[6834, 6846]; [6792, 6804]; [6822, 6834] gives 335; 345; 1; 9.6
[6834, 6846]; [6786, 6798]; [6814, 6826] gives 333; 345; 3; 10.7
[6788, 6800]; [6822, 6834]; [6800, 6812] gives 362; 372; 10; 1.4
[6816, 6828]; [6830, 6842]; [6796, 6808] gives 410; 417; 6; 2.0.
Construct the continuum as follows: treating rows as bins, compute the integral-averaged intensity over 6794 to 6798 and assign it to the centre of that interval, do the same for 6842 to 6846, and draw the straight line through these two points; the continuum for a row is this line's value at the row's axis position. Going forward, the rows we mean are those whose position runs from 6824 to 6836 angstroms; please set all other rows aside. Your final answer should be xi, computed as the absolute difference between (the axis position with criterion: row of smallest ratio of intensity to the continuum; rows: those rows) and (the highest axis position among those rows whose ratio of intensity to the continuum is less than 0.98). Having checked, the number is 0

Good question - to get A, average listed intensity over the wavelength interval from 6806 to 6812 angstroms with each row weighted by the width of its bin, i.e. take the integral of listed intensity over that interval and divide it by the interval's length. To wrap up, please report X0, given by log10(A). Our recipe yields 1.47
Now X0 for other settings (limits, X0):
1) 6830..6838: 1.47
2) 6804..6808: 1.47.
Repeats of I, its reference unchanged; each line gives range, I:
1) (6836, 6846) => 6837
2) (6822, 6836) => 6835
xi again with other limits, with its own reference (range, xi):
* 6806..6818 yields 10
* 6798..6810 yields 2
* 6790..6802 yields 10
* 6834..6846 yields 0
